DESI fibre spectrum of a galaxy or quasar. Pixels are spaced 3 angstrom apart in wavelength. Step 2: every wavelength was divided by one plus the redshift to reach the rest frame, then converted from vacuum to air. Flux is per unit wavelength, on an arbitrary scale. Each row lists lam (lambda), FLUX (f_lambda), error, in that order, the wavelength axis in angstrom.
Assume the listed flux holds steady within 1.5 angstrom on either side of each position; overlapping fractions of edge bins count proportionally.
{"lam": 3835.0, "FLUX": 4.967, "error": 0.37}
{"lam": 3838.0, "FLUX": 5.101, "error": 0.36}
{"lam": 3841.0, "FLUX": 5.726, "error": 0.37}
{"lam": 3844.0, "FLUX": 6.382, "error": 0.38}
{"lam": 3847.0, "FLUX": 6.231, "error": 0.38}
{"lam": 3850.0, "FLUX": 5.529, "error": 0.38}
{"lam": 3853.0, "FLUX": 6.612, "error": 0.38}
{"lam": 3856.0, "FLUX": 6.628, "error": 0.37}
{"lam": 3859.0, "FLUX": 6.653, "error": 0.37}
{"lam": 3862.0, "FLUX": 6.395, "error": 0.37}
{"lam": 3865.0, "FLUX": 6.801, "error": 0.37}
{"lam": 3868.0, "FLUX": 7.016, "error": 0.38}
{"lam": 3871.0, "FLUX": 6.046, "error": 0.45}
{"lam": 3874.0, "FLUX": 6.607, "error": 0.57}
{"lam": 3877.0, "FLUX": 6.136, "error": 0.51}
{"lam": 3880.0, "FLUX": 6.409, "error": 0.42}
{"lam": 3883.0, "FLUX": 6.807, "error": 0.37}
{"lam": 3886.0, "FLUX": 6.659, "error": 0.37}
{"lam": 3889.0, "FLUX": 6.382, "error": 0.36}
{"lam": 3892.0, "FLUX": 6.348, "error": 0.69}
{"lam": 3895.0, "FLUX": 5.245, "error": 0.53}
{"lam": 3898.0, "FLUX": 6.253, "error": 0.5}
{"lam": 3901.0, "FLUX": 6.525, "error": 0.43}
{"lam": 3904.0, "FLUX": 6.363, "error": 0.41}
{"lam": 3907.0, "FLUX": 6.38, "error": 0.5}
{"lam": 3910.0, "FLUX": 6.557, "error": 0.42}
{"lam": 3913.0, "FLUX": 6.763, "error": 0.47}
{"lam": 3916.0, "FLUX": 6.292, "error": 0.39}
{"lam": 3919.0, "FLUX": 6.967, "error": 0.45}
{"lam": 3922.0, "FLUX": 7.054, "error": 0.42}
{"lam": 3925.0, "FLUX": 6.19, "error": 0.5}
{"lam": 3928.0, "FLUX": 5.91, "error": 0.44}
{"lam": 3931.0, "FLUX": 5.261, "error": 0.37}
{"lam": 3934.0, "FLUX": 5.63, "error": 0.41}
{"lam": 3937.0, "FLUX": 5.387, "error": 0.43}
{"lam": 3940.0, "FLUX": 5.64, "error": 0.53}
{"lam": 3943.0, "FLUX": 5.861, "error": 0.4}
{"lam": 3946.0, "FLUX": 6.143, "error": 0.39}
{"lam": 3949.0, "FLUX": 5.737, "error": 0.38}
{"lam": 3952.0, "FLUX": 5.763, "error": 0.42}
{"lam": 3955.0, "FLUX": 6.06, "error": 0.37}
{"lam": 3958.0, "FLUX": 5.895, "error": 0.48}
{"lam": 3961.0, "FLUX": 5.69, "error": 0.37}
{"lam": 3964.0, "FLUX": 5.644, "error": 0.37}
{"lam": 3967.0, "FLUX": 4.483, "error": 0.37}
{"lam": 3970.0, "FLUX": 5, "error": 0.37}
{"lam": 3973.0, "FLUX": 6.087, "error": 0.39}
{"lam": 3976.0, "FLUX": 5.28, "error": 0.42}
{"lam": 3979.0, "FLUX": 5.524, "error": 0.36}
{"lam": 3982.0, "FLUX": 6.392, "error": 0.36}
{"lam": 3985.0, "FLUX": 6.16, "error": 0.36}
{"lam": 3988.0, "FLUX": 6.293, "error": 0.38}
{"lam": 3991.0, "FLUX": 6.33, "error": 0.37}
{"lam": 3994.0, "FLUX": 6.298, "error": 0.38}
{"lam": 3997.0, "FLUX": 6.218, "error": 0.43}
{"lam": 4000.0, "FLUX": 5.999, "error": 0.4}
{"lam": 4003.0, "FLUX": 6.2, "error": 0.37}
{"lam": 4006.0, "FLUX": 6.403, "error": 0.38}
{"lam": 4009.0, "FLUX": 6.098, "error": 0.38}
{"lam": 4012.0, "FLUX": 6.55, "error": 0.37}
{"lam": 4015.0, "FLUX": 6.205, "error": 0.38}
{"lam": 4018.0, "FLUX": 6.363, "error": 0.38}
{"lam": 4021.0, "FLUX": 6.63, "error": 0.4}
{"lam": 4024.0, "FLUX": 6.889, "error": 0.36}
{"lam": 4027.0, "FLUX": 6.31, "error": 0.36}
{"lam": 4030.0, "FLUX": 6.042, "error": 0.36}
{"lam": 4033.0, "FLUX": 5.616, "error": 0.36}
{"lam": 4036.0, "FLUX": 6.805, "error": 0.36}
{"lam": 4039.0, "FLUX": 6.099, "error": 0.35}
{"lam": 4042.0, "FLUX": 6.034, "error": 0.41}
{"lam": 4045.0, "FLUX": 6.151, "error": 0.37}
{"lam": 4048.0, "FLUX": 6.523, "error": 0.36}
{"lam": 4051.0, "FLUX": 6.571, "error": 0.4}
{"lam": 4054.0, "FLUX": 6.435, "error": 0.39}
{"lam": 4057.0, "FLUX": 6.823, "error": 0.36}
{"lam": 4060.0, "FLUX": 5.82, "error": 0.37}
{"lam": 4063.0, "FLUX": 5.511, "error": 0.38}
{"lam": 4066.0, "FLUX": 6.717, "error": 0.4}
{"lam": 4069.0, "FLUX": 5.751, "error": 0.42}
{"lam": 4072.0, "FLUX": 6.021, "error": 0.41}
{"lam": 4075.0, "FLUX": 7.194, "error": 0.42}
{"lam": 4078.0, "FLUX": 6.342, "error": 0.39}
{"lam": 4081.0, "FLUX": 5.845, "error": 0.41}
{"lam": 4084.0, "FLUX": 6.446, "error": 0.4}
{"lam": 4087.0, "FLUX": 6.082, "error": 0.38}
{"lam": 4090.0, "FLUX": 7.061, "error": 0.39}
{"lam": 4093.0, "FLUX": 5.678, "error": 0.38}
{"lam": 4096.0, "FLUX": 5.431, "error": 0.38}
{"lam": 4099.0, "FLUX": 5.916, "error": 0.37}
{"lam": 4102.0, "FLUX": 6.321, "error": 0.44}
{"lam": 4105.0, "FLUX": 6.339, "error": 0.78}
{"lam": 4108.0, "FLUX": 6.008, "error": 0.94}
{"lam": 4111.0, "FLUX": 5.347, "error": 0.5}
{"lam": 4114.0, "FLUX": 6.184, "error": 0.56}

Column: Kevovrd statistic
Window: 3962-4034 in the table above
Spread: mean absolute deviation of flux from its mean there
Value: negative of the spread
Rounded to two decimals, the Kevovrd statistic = -0.40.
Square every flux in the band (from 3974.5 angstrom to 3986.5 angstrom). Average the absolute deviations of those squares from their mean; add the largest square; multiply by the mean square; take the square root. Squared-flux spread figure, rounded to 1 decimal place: 39.7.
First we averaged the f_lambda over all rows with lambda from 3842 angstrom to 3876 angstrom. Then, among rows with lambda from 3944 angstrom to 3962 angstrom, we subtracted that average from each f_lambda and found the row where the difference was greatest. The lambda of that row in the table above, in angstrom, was 3946.0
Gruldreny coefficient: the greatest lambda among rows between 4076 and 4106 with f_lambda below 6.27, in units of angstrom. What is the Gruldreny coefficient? 4099.0 angstrom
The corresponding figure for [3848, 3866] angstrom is 3850.0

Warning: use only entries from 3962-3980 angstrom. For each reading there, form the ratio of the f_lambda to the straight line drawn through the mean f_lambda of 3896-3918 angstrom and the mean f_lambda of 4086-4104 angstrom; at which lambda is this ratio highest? 3973.0 angstrom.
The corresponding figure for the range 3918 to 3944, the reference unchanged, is 3922.0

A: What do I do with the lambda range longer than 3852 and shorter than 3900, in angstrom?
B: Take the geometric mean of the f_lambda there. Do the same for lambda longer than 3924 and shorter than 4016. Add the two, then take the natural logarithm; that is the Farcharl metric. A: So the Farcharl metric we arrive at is 2.51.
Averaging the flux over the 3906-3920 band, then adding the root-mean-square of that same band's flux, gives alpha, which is 13.2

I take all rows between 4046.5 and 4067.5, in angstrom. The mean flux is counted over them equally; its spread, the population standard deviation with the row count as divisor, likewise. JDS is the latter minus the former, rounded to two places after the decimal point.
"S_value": -5.89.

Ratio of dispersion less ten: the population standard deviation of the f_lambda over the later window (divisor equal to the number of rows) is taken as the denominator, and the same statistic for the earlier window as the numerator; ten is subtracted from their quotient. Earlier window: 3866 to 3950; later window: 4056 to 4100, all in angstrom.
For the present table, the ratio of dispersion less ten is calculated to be -9.1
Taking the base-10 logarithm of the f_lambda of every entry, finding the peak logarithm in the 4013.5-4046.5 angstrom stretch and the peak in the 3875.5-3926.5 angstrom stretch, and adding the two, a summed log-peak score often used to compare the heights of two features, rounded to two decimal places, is 1.69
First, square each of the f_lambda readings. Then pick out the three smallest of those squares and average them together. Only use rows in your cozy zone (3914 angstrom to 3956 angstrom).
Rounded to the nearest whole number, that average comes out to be 29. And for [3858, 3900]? 34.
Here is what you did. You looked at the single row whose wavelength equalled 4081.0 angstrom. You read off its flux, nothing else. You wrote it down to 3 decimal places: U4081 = 5.845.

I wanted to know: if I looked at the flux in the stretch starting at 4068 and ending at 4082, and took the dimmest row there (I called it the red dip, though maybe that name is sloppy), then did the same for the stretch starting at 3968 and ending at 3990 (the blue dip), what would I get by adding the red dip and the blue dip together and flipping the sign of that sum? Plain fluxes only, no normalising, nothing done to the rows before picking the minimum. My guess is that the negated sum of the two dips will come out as -10.8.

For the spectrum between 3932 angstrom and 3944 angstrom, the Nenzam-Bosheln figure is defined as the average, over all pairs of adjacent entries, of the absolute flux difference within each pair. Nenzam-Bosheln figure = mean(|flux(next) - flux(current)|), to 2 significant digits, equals 0.24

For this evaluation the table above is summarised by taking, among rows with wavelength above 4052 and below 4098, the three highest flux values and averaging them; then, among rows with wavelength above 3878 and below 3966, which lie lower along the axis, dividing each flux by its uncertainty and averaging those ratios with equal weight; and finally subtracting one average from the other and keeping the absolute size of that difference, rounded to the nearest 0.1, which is 7.4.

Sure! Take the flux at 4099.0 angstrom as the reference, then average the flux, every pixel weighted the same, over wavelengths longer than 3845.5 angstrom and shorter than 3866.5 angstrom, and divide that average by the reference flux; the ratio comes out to 1.08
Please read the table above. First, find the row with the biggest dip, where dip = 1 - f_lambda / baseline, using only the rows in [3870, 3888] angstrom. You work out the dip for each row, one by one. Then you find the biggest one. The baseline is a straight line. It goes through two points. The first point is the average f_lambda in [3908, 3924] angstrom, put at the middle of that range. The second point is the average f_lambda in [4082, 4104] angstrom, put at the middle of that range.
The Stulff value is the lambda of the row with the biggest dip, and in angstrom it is 3871.0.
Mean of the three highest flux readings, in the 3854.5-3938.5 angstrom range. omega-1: 7.01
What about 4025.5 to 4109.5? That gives 7.03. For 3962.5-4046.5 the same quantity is 6.77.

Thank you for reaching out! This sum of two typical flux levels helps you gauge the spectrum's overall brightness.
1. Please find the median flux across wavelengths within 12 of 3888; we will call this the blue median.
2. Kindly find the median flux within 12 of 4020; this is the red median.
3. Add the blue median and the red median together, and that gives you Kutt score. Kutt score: 12.7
